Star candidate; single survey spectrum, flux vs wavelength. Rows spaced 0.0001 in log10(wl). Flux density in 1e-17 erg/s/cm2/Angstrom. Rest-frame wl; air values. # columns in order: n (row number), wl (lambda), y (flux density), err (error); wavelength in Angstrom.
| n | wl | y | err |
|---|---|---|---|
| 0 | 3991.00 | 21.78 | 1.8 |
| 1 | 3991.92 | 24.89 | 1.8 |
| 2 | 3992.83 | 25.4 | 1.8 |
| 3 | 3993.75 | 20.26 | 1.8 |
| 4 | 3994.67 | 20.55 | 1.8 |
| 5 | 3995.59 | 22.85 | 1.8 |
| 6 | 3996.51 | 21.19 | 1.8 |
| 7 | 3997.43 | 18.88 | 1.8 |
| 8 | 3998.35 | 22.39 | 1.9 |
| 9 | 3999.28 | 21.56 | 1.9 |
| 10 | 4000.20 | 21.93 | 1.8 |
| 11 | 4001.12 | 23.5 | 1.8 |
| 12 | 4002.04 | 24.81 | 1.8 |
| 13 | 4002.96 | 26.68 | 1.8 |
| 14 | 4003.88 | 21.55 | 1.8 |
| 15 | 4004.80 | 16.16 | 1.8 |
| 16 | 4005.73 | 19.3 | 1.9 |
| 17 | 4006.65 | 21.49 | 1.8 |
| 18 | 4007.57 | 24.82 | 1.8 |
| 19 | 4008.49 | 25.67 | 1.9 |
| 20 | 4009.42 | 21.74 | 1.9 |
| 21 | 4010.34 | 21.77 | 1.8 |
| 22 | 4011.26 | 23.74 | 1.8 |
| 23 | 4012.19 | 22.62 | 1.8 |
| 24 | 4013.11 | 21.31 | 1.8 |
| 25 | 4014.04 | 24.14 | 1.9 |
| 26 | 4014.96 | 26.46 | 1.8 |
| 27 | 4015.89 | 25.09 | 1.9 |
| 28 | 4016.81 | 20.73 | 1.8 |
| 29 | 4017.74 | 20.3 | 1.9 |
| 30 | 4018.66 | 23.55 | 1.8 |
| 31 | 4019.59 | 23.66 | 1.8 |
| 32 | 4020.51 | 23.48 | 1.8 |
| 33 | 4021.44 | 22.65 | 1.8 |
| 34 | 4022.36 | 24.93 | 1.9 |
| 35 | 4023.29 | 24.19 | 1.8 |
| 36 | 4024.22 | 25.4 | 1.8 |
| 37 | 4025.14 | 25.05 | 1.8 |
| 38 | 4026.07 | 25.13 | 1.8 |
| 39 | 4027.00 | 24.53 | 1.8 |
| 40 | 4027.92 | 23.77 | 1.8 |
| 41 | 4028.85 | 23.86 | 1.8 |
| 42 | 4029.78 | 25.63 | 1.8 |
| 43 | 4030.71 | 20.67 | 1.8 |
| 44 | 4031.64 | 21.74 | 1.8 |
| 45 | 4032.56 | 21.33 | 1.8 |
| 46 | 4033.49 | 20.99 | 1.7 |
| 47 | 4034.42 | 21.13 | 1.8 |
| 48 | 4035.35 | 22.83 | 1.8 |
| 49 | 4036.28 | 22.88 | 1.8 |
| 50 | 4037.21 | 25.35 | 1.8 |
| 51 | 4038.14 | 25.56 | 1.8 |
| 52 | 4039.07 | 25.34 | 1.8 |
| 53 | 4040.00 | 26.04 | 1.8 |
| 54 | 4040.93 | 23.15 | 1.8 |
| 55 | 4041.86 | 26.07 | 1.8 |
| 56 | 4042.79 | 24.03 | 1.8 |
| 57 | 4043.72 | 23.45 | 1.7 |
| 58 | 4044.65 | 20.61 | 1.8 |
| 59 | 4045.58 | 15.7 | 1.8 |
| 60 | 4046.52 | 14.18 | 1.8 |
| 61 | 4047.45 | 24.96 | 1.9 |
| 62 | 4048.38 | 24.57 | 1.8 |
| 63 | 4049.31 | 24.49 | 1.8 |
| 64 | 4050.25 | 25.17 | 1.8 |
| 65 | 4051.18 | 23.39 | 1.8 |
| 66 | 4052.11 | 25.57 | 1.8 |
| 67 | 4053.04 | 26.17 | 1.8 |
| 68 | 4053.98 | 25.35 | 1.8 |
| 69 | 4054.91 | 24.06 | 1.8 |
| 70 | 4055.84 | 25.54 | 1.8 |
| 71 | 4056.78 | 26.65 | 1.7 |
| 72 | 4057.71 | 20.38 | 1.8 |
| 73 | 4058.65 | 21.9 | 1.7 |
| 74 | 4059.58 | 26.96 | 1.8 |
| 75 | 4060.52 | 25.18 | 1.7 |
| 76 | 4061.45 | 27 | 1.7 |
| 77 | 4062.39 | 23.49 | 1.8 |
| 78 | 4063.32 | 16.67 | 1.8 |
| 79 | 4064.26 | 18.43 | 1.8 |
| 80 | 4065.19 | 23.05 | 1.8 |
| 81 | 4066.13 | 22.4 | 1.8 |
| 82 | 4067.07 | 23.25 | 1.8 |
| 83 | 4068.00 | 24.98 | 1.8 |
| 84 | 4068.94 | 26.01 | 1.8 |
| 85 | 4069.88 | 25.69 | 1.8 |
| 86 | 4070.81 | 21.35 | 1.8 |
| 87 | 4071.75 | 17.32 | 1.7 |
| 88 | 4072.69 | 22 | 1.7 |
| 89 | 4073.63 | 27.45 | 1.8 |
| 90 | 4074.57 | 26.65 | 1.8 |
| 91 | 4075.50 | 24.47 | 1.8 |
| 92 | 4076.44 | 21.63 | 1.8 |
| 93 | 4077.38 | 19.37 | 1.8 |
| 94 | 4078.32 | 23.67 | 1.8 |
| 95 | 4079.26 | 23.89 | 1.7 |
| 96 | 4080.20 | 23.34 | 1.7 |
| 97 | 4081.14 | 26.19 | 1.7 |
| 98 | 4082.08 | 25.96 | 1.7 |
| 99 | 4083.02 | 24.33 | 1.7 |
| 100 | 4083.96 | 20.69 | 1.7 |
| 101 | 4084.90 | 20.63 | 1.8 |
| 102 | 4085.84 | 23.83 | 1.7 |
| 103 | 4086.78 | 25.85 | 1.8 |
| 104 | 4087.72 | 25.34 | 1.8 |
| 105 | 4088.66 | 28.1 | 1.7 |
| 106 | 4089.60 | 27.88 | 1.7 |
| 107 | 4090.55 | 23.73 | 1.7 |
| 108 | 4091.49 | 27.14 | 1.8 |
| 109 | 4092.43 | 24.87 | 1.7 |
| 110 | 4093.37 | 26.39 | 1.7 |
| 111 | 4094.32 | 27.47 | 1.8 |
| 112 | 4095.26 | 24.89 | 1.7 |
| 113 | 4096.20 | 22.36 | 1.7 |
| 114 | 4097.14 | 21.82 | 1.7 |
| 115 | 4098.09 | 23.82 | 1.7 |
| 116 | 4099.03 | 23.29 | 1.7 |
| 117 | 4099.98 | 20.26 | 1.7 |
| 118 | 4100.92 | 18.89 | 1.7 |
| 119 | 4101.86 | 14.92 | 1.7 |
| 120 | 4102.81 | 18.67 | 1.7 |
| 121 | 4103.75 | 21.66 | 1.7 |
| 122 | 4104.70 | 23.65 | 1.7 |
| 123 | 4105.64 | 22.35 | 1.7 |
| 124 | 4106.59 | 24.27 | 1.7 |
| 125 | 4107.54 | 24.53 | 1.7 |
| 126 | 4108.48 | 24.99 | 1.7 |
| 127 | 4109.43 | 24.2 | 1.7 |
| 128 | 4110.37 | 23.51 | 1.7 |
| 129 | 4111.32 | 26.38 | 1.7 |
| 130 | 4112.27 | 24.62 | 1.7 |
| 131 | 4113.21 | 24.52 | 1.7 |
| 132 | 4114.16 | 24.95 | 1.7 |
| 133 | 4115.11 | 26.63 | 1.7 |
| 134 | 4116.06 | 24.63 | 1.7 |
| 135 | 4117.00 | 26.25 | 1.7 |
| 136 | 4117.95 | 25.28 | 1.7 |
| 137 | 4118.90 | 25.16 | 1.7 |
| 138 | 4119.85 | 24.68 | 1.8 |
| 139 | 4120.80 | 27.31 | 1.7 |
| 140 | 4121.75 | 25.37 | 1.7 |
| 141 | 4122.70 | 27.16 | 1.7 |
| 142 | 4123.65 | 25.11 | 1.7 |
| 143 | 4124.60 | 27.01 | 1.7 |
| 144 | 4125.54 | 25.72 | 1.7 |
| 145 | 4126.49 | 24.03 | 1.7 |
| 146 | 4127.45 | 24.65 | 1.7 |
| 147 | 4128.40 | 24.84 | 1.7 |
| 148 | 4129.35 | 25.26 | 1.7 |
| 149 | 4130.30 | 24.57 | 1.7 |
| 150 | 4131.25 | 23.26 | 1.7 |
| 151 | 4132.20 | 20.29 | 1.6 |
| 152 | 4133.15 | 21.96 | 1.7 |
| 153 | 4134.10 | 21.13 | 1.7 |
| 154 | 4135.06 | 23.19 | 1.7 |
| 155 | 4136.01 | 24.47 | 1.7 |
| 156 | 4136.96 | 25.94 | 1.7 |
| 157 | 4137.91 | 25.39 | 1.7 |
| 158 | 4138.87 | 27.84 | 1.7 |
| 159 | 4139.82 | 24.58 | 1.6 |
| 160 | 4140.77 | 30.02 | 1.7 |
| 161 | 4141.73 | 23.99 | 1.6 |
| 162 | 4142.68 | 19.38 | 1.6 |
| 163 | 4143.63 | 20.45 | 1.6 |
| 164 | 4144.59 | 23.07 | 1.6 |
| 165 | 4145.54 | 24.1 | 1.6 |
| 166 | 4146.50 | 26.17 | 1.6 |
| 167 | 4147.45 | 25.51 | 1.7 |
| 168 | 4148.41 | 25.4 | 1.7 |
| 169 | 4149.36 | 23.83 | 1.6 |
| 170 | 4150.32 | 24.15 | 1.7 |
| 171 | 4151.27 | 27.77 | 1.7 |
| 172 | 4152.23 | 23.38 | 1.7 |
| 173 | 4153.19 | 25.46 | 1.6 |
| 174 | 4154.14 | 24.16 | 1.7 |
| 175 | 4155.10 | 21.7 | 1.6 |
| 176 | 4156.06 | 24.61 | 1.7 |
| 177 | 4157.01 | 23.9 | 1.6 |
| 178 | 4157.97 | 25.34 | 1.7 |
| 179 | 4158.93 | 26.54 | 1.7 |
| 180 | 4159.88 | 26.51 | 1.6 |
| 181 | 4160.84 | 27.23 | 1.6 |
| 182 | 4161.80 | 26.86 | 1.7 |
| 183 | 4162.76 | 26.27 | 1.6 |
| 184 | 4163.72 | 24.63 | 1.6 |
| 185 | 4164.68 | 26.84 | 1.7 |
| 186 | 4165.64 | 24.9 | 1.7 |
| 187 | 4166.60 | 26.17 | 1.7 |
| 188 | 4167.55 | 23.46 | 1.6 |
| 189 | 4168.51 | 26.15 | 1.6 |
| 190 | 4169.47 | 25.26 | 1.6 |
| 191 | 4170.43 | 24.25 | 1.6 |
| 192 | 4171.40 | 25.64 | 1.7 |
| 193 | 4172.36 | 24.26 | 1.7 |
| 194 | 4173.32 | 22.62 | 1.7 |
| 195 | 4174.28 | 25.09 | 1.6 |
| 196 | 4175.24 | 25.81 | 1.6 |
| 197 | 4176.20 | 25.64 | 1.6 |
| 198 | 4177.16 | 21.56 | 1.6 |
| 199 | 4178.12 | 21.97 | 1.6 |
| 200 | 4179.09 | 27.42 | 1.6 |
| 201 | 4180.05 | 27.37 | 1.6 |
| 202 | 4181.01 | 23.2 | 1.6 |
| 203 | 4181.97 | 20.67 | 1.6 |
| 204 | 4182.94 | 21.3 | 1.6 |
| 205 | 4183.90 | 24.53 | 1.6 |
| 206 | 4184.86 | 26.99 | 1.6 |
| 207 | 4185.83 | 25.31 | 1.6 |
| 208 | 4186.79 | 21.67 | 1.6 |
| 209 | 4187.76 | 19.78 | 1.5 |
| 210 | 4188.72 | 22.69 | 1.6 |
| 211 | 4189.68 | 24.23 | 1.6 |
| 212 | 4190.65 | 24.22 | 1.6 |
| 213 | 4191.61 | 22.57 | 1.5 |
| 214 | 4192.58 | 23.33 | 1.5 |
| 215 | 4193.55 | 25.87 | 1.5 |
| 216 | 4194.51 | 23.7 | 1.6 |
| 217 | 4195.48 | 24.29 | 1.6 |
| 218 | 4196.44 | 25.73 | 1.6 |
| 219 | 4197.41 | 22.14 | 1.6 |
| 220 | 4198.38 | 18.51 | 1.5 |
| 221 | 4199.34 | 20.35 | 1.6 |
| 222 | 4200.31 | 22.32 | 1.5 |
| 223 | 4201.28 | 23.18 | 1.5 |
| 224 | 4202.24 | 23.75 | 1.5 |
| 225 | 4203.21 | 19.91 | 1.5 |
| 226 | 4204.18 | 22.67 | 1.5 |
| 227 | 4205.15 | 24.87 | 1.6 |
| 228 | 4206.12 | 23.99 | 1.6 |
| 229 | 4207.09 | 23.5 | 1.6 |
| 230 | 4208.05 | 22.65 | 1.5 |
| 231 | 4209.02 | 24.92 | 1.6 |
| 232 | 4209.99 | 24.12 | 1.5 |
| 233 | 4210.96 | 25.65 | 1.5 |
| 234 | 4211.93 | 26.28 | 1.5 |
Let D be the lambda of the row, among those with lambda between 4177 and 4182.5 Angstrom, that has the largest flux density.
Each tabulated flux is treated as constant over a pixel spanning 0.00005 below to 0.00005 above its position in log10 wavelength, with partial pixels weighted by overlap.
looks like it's 4179.09 Angstrom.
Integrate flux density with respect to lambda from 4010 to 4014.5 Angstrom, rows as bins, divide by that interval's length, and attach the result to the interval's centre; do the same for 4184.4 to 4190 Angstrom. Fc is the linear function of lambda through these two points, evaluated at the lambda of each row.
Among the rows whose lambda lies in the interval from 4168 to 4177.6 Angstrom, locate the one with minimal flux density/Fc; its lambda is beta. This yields 4177.16 Angstrom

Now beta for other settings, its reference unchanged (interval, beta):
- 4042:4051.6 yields 4046.52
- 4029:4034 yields 4030.71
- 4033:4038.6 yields 4033.49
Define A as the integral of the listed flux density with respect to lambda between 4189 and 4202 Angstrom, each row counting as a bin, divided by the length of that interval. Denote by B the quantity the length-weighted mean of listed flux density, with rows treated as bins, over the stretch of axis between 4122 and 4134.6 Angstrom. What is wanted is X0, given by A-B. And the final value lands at -1.1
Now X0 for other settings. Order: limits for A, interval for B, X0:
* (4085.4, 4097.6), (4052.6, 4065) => 1.7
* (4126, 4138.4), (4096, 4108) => 2.2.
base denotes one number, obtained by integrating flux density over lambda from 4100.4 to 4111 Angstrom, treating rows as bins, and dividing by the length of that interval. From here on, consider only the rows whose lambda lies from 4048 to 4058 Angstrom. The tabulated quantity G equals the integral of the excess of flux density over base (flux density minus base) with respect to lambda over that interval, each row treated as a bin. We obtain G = 27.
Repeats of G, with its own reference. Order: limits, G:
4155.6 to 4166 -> 39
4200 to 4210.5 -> 13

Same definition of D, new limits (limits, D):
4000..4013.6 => 4002.96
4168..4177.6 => 4168.51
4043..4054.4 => 4053.04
